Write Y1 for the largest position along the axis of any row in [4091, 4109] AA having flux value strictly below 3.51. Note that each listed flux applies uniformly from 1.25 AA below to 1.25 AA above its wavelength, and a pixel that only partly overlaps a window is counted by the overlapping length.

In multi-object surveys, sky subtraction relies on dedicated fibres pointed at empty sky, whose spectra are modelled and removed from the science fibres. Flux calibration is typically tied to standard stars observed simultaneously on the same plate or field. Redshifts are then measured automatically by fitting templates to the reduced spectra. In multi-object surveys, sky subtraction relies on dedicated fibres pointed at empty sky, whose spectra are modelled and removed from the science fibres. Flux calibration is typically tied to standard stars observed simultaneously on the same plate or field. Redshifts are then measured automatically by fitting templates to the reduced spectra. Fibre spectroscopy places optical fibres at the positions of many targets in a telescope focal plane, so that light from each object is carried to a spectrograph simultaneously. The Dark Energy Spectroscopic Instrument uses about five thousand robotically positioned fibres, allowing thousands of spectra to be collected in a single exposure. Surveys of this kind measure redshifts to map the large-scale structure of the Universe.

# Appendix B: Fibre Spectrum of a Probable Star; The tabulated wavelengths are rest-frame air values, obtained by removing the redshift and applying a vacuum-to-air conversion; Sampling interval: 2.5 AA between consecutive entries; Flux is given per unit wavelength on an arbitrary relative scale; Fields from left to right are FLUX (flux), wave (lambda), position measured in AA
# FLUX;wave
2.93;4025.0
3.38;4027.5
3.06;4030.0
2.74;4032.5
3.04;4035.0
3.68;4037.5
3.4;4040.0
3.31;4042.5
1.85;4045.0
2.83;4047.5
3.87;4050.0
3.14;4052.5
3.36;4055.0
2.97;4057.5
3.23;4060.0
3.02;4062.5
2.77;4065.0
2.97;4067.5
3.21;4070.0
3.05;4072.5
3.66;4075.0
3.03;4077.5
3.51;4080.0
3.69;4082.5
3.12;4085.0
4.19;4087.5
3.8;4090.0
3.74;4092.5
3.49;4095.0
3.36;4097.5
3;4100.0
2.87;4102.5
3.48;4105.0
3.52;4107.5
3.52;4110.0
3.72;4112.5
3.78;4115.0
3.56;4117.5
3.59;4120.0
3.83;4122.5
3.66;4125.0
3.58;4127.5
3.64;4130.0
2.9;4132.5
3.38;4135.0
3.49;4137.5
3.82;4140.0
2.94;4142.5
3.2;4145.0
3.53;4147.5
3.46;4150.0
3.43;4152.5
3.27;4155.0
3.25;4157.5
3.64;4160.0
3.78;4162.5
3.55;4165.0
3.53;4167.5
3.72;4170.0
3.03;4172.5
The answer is 4105.0 AA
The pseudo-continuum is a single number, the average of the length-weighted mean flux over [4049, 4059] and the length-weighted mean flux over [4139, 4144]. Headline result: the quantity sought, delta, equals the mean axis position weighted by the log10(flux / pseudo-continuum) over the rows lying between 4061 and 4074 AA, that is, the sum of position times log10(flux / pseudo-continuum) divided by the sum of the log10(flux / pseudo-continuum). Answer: 4066.7 AA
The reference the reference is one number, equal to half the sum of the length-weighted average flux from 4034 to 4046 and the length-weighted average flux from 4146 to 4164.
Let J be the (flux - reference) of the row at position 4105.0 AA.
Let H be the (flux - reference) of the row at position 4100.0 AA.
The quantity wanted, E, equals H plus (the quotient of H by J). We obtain -1.7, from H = -0.3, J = 0.2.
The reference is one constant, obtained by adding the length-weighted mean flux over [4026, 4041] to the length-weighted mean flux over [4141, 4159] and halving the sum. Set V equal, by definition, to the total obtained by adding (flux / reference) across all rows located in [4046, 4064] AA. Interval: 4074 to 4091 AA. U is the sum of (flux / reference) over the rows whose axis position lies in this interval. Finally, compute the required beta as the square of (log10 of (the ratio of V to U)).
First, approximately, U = 7.67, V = 6.9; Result 0.002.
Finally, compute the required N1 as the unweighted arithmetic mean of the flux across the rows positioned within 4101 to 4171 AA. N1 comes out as 3.49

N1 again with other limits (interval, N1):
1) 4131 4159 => 3.33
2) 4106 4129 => 3.64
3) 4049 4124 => 3.40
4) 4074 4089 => 3.53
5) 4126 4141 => 3.47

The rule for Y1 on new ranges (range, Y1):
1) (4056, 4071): 4070.0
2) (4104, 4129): 4105.0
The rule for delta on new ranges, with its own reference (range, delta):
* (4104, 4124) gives 4115.3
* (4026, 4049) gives 4041.8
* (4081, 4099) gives 4089.2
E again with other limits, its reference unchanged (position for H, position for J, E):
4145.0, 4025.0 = 0.1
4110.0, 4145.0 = -2.8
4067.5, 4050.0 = -0.8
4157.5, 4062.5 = 0.1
